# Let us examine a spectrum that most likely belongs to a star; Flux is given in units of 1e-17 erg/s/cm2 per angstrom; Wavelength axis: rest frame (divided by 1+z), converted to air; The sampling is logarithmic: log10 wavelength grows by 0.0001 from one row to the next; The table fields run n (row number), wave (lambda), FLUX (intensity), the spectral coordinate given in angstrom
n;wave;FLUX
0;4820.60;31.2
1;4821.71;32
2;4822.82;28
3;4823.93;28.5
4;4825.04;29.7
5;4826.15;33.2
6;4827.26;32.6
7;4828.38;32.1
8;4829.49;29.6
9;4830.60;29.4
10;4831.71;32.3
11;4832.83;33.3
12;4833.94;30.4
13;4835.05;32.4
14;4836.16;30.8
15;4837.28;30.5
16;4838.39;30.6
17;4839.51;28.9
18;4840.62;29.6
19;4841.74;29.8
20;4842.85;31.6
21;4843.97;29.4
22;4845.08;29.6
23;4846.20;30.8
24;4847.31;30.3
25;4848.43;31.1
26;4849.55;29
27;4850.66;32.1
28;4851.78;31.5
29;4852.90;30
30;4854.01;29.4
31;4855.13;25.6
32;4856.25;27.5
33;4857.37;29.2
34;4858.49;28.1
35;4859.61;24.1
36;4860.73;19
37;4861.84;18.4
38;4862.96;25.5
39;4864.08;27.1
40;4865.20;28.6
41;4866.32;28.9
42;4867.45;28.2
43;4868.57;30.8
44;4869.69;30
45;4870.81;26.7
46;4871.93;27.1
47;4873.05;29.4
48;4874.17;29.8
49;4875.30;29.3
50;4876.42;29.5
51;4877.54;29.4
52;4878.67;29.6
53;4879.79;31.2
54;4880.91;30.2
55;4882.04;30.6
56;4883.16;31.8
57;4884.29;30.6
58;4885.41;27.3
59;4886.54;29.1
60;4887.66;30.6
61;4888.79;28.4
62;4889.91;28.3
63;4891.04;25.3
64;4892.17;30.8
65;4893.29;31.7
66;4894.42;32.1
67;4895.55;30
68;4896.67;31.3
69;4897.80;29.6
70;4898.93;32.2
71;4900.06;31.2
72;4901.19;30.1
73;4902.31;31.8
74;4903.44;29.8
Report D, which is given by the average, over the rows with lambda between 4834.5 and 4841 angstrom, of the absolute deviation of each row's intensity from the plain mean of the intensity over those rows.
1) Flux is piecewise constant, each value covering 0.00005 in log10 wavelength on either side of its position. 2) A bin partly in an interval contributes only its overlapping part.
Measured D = 0.8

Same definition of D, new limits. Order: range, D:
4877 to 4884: 0.7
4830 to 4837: 1.2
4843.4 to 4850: 0.7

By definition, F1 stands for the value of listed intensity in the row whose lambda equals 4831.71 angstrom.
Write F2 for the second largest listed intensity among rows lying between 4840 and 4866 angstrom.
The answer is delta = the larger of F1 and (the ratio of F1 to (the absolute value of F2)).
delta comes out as 32.3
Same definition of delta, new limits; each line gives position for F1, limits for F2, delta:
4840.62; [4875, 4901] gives 29.6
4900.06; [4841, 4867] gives 31.2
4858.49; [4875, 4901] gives 28.1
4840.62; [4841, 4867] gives 29.6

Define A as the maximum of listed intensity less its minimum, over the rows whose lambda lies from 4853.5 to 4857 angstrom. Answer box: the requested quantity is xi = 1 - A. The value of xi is -2.8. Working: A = 3.8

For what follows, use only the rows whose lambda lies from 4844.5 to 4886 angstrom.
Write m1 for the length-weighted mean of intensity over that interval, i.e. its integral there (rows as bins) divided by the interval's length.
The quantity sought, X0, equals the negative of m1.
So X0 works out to -28.6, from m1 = 28.6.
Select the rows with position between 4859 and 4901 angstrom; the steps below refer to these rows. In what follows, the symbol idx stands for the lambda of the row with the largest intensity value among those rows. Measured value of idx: 4898.93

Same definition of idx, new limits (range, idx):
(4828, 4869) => 4832.83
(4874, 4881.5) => 4879.79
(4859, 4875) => 4868.57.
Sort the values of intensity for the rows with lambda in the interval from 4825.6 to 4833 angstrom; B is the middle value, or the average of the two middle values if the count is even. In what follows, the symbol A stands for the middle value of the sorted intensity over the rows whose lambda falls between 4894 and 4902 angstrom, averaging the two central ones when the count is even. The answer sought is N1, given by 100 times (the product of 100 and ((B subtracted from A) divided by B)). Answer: -341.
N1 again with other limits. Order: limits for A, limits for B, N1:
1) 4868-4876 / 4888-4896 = -200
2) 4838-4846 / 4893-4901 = -543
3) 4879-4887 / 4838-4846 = 338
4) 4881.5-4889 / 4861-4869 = 851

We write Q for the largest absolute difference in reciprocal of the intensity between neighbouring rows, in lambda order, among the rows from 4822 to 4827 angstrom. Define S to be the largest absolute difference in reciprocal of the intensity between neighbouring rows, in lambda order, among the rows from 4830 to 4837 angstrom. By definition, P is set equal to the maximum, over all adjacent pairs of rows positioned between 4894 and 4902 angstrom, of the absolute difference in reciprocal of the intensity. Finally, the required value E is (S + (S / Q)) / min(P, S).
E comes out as 317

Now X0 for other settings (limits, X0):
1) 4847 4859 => -29.4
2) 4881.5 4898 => -29.8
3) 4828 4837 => -31.3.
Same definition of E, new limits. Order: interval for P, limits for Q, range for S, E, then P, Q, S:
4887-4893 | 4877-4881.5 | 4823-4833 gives 578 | 0.0071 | 0.0017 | 0.0035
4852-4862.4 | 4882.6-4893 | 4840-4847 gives 143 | 0.0111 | 0.0071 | 0.0024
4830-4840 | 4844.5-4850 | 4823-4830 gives 500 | 0.0031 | 0.0023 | 0.0035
